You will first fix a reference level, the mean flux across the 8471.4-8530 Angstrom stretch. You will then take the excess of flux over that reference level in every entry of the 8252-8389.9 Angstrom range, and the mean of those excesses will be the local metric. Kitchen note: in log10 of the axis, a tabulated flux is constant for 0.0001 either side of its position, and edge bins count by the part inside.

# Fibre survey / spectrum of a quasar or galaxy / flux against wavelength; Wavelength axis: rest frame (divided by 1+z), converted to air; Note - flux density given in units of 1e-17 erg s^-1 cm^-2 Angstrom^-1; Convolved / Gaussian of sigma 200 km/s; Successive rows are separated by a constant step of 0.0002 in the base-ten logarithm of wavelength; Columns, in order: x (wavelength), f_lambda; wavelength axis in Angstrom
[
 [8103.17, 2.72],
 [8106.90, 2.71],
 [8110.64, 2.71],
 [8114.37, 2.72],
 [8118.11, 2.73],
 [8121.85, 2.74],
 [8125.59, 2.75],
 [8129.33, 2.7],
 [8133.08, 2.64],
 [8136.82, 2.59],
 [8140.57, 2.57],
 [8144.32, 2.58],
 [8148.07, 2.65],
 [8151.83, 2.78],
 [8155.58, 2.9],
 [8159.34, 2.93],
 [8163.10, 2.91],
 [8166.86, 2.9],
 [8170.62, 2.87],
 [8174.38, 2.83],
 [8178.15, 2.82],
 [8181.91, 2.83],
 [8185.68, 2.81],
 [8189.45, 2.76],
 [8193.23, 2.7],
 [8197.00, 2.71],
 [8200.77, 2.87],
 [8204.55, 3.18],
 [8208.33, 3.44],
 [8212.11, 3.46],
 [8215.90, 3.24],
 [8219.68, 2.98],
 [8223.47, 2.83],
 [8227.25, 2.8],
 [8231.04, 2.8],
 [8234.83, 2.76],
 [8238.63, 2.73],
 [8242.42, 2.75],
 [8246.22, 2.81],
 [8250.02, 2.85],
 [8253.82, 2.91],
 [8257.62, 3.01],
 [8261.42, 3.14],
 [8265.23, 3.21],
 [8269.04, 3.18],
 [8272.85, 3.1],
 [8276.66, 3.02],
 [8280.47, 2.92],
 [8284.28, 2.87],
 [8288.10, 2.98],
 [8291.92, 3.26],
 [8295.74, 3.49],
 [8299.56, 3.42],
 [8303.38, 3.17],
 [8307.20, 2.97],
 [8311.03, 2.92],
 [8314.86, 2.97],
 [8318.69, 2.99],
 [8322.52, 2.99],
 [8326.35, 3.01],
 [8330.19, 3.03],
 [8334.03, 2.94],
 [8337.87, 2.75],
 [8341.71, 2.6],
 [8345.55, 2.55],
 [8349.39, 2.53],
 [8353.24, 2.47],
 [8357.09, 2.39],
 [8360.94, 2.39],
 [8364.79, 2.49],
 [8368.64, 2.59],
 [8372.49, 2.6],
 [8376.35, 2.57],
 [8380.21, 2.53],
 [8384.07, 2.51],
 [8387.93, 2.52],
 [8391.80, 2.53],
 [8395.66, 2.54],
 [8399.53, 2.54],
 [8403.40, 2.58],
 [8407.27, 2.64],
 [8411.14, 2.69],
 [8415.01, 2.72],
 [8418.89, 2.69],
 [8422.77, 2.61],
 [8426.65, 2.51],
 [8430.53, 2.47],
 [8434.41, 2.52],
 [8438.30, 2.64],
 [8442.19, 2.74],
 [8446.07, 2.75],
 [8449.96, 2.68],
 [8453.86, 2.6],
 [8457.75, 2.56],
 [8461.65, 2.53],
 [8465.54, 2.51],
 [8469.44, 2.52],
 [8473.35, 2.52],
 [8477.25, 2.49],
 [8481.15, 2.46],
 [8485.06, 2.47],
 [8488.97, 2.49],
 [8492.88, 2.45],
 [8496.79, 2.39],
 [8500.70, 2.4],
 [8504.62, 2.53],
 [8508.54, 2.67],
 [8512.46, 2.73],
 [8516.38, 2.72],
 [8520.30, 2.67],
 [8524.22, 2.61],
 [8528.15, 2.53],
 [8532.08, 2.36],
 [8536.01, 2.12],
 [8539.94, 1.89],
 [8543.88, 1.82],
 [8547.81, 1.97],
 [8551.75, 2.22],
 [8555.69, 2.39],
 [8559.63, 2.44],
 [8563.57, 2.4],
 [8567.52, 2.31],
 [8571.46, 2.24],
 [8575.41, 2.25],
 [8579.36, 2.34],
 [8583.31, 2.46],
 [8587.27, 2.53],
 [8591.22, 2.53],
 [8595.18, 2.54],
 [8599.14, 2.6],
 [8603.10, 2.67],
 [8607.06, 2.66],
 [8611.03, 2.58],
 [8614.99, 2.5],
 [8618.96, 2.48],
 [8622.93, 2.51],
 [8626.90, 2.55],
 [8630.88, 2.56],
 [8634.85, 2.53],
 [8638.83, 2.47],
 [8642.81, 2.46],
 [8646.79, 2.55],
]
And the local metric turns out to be 0.32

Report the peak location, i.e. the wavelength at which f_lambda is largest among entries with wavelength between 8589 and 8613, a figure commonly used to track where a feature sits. 8603.10 Angstrom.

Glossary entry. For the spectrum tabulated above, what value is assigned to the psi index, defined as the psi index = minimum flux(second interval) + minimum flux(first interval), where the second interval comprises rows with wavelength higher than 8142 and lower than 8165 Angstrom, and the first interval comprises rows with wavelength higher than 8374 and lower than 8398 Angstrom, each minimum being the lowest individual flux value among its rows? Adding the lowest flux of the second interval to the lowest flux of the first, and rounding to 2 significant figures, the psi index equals 5.1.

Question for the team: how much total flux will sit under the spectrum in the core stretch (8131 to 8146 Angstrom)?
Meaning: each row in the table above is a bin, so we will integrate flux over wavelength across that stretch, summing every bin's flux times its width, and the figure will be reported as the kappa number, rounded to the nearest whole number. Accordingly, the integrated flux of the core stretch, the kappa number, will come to 39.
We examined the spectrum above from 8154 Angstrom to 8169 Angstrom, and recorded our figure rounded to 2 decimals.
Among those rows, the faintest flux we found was 2.90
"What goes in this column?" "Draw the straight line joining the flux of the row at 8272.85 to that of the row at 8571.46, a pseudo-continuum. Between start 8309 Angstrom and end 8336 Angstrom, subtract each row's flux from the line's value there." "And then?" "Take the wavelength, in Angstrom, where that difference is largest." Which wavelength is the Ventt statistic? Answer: 8311.03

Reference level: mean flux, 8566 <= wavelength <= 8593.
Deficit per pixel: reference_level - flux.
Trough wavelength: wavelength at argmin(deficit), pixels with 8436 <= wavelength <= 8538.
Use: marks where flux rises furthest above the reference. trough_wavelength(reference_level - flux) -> 8446.07 Angstrom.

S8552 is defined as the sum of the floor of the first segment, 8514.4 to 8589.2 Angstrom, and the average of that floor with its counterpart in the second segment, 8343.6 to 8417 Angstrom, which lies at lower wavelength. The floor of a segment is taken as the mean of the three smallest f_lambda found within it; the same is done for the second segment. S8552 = 4.0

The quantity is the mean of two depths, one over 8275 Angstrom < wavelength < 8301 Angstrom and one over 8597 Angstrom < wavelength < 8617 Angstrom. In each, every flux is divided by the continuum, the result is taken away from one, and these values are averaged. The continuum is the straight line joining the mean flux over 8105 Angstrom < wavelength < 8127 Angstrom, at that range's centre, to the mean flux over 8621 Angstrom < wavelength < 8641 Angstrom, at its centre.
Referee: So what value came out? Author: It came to -0.10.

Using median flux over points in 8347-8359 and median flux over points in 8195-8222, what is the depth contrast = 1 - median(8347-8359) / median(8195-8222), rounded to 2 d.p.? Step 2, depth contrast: 0.22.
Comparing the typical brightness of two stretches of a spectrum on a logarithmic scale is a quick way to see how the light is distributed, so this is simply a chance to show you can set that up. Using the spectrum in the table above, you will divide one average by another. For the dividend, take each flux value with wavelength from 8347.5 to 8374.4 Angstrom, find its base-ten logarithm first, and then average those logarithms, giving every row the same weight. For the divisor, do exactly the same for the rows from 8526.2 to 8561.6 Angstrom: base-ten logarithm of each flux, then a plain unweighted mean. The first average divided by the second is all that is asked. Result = 1.17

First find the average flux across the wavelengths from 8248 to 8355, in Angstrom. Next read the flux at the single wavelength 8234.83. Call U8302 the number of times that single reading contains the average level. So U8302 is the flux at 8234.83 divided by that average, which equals 0.93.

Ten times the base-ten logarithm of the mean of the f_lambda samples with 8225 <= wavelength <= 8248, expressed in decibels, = 4.4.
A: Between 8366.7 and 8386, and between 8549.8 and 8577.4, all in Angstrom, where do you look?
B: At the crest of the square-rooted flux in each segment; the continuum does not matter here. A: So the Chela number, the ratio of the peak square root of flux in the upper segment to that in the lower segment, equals 0.97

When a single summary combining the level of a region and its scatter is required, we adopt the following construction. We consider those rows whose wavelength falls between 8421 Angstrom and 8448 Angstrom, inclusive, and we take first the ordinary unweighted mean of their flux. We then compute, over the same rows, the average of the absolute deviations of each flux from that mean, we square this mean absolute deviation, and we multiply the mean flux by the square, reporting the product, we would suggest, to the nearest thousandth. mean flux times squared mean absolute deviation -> 0.021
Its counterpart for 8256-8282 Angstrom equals 0.022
